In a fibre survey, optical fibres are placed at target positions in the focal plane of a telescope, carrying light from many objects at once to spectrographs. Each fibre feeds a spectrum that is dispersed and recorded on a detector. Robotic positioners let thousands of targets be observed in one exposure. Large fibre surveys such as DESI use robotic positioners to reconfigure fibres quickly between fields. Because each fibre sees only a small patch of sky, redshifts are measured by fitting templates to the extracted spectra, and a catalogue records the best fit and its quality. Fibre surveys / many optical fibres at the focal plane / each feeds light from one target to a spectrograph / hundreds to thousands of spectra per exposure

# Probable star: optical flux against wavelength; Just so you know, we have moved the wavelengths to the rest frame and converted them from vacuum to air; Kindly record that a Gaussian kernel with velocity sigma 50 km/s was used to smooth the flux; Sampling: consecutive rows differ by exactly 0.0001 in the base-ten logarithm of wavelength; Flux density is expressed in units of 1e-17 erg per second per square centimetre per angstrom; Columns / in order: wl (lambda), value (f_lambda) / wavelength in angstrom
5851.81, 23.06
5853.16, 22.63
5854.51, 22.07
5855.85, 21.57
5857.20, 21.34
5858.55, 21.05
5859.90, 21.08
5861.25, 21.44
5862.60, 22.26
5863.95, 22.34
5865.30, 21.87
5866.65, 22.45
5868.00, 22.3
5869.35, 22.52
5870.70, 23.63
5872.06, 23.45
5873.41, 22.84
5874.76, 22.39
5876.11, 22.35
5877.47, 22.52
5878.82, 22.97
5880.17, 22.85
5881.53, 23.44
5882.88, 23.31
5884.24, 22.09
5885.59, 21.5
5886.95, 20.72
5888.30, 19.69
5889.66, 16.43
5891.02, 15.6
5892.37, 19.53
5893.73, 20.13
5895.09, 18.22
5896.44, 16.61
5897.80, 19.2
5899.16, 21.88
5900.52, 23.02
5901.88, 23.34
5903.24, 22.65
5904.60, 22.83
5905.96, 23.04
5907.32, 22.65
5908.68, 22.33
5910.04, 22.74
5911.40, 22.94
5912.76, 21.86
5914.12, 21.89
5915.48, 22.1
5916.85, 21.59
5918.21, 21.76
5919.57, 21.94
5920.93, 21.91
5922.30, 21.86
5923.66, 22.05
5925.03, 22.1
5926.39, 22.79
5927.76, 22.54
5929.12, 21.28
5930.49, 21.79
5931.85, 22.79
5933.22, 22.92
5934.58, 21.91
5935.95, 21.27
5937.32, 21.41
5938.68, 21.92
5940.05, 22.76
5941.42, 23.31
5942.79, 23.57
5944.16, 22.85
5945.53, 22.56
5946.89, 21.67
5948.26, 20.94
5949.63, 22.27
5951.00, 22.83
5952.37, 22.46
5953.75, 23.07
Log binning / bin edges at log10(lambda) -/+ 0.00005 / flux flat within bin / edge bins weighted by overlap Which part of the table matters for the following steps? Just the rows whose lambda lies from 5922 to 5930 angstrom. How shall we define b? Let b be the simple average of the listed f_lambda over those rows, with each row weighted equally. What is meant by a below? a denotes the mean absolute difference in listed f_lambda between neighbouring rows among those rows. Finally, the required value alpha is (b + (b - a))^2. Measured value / 1911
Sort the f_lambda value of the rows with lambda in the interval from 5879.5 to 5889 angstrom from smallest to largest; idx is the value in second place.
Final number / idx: 20.72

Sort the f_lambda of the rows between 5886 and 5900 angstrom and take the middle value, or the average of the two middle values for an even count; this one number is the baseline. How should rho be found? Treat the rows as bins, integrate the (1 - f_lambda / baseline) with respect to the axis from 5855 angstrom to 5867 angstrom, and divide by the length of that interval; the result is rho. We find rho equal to -0.12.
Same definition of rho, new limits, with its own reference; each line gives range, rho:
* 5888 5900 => 0.04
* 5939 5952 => -0.16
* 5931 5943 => -0.16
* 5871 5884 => -0.18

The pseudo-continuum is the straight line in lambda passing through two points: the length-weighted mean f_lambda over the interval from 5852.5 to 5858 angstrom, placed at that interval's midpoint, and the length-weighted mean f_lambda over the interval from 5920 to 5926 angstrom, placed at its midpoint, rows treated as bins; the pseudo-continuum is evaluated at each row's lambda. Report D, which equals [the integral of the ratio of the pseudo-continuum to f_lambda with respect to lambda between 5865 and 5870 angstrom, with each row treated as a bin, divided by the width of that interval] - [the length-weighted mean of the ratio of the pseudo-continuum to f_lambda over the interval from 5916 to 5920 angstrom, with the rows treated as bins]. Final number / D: -0.03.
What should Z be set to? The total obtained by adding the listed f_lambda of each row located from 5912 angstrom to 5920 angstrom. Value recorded 131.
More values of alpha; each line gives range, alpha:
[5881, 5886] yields 1982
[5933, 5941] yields 1887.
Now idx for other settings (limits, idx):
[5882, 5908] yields 16.43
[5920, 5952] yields 21.27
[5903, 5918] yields 21.86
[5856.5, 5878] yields 21.08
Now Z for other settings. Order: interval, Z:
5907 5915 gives 134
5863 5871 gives 135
